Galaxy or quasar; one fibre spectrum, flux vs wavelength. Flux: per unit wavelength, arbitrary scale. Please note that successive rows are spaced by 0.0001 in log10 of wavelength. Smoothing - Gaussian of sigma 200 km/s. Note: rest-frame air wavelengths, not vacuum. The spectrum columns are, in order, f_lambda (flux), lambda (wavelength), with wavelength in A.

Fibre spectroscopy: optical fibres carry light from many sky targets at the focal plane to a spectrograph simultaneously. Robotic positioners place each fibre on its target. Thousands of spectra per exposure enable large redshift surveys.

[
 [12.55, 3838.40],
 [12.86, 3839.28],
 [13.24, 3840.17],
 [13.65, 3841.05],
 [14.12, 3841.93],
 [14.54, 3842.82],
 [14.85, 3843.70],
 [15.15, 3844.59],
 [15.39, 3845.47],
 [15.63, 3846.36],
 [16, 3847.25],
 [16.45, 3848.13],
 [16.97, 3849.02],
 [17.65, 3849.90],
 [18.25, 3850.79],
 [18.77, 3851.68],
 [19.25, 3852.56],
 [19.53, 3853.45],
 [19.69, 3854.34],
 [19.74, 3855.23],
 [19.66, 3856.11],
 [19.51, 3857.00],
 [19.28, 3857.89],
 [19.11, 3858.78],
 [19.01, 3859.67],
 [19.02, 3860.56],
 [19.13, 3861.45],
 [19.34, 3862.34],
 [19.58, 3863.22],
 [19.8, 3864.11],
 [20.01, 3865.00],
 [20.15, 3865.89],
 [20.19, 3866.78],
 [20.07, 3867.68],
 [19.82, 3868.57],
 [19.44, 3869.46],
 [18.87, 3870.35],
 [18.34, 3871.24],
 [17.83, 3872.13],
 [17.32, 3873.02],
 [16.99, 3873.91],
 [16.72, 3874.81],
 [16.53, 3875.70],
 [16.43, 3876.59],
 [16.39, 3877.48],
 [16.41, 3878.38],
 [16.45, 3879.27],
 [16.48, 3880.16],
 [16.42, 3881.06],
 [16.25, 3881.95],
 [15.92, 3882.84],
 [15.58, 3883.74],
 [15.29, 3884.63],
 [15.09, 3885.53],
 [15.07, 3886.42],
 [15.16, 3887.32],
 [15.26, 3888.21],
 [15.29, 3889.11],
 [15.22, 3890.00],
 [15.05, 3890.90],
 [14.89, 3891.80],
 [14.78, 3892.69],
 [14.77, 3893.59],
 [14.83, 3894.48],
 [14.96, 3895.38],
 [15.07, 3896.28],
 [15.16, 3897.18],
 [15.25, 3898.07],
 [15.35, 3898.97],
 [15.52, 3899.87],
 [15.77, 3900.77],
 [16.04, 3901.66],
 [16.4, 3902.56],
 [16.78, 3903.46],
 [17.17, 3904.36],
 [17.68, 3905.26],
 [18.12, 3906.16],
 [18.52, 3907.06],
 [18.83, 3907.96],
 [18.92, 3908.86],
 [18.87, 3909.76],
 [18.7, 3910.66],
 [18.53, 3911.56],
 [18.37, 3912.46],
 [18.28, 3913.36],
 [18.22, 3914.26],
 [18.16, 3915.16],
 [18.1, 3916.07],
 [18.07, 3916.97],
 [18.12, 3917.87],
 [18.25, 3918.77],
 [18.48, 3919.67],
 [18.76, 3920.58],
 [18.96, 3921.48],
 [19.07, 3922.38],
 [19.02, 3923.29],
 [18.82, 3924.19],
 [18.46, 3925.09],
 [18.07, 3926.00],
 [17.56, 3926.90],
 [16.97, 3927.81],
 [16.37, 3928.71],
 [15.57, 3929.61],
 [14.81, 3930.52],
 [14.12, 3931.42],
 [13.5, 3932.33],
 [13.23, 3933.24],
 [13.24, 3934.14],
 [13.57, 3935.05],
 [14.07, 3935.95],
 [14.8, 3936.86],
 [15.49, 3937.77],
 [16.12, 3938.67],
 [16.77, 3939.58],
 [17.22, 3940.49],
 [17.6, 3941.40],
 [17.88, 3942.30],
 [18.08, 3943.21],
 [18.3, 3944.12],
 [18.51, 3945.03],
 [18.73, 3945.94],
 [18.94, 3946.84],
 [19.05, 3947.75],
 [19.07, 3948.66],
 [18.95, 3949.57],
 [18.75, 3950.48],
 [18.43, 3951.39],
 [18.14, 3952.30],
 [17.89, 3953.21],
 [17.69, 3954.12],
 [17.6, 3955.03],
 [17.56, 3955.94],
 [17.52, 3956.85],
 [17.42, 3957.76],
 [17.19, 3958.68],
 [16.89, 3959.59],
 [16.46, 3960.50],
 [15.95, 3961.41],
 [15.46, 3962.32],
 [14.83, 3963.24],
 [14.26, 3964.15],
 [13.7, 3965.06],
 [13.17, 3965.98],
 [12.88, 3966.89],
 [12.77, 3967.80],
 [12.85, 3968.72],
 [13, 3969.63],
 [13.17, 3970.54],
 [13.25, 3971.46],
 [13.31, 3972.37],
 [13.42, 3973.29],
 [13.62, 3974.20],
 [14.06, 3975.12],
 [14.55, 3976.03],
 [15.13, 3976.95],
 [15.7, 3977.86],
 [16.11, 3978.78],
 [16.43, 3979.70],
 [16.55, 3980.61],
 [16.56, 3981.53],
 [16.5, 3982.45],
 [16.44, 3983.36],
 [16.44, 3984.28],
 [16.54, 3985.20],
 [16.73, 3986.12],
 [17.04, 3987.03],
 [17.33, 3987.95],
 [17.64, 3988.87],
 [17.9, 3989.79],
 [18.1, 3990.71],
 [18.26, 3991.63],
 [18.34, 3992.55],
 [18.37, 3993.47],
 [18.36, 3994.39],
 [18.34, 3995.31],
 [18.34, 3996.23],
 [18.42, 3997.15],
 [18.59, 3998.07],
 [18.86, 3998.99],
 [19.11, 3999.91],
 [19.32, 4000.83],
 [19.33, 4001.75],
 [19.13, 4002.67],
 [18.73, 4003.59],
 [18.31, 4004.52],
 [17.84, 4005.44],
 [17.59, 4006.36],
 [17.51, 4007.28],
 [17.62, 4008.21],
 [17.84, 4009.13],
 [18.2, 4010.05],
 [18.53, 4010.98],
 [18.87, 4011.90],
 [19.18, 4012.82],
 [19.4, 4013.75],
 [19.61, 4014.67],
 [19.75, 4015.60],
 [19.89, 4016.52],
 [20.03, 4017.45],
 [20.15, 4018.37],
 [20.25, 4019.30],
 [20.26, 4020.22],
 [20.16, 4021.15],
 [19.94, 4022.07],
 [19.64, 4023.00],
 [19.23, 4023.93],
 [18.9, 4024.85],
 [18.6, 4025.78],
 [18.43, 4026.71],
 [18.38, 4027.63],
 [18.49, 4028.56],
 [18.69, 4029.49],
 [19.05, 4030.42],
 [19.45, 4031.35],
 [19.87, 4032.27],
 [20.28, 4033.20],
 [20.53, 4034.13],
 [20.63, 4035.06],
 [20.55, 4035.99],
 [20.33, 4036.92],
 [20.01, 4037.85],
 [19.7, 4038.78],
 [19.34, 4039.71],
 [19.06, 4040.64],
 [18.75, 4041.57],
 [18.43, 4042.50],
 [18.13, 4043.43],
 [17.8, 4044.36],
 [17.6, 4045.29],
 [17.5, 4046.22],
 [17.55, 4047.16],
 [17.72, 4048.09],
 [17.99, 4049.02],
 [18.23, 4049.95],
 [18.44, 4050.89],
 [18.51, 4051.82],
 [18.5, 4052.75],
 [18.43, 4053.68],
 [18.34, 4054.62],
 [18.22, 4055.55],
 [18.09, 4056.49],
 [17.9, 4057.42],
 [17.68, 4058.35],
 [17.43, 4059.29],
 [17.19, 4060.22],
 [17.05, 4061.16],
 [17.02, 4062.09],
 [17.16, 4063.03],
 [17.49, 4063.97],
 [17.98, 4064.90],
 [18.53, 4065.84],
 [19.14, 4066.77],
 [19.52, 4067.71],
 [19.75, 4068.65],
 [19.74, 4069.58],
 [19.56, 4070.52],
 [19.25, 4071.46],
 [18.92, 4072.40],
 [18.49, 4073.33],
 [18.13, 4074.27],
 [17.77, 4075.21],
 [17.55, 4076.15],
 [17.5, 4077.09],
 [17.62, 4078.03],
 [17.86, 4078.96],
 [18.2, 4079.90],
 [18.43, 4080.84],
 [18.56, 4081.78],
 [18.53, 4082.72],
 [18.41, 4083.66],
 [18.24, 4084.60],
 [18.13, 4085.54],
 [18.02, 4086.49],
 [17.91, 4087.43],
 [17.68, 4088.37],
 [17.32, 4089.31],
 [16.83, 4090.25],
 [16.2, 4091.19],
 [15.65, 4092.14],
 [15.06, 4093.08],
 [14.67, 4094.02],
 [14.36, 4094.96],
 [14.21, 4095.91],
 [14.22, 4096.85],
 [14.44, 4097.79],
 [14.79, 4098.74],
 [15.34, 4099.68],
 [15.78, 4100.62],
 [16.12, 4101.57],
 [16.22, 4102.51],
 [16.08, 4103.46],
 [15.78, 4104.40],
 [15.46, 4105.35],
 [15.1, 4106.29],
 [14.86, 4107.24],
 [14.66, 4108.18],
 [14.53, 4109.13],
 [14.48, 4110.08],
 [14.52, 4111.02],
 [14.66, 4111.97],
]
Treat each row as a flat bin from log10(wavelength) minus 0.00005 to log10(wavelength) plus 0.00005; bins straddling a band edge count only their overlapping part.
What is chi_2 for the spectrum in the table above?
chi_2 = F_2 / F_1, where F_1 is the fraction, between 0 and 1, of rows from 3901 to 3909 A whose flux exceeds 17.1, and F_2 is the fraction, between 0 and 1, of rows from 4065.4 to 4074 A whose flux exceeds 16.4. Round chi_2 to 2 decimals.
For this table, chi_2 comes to 1.50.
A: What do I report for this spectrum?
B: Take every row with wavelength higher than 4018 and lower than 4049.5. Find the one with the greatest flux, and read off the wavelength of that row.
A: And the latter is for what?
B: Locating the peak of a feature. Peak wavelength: 4035.06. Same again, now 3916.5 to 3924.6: 3922.38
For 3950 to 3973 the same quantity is 3950.48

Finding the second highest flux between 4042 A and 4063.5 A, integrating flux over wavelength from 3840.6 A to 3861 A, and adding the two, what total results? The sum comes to 374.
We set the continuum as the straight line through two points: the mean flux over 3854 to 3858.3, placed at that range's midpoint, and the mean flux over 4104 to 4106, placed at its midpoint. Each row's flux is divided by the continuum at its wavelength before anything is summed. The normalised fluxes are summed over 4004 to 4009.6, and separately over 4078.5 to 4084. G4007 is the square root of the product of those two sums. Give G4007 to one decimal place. 6.5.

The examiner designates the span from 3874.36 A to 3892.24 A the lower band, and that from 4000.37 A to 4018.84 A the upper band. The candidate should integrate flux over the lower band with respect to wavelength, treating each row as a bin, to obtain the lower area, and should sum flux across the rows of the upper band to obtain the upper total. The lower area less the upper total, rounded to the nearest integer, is -94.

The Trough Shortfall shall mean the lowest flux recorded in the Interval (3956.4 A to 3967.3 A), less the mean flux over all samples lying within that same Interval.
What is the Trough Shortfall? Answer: -2.6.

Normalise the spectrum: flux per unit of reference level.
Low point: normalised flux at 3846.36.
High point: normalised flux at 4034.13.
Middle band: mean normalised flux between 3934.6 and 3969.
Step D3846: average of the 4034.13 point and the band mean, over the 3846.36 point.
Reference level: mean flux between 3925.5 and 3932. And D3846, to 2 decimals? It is 1.19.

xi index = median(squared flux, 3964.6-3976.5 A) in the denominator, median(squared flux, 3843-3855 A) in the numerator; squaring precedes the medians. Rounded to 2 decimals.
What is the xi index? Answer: 1.64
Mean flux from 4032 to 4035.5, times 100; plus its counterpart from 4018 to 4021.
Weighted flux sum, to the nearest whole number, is 2053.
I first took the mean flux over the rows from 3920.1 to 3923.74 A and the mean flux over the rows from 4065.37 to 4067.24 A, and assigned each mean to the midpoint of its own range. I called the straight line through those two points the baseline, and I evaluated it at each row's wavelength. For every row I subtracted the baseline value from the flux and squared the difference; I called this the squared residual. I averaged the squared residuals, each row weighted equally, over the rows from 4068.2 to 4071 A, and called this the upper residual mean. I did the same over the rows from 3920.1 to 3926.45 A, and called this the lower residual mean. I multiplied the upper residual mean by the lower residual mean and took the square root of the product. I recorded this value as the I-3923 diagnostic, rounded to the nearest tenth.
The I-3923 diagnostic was 0.3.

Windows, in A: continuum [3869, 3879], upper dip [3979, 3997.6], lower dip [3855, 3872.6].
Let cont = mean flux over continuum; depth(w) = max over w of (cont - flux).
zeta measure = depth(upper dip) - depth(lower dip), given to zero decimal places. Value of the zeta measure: 1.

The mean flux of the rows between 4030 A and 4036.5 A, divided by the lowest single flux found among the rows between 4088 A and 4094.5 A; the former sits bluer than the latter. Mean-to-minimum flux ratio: 1.4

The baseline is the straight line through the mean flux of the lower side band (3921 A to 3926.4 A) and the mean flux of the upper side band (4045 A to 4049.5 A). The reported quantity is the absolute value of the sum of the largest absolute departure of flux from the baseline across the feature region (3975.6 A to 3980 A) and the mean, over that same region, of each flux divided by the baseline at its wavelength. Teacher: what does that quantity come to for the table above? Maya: 4.6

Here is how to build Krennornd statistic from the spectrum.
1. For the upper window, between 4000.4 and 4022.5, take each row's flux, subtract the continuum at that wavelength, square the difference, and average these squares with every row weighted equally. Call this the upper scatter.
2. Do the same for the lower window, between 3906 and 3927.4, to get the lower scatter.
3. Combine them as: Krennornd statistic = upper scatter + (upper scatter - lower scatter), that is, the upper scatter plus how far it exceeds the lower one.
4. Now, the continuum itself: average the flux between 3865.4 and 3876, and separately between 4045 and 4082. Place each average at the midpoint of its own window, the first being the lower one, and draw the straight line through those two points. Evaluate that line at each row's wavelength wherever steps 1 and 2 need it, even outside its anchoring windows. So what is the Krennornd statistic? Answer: 2.8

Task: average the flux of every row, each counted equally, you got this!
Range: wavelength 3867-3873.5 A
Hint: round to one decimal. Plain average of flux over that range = 18.8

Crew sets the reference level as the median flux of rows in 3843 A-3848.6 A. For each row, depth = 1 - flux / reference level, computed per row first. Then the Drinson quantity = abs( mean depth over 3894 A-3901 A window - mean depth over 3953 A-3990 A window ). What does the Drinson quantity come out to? 0.02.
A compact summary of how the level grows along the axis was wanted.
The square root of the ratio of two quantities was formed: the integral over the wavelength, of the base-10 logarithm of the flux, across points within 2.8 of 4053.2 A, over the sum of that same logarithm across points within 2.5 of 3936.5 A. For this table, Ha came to 1.0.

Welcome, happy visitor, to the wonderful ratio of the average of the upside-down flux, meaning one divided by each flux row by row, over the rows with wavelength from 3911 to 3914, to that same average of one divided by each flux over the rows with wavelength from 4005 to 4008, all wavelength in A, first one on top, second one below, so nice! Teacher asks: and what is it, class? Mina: 0.96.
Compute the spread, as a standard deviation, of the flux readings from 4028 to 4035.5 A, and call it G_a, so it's 0.8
